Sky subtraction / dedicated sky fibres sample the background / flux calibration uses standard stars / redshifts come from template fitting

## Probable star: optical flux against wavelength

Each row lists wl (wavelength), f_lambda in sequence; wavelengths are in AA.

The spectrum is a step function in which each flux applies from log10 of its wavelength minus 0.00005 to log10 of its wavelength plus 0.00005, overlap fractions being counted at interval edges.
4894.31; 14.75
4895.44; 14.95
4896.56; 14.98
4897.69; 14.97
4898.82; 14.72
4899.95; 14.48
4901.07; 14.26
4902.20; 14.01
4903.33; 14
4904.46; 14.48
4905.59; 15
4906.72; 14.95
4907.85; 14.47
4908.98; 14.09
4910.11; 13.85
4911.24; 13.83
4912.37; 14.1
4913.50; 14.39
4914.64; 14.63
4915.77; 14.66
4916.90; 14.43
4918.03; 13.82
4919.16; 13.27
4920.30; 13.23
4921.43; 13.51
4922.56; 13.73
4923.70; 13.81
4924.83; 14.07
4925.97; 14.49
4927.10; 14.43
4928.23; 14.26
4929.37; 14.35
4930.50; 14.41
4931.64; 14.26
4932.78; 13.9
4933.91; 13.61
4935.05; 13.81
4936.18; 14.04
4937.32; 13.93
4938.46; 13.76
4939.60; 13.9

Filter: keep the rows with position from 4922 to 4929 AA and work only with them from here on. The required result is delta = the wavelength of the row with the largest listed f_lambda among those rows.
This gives 4925.97 AA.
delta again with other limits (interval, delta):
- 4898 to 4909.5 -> 4905.59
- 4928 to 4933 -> 4930.50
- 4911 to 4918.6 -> 4915.77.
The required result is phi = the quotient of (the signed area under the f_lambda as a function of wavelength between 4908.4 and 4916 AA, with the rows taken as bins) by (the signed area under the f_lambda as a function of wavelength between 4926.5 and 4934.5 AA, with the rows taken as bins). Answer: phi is 0.951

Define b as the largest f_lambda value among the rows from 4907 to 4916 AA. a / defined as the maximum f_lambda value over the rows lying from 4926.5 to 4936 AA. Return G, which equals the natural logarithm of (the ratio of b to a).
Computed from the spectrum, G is 0.02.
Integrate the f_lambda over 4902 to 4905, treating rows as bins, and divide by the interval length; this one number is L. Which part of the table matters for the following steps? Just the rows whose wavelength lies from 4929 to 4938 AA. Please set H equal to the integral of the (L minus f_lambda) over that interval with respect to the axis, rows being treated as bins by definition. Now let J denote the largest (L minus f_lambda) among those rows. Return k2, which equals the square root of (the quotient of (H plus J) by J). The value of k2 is 1.81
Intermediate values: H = 1.3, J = 0.56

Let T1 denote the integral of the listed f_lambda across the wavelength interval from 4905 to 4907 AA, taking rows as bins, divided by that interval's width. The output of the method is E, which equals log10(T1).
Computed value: 1.18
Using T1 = 14.97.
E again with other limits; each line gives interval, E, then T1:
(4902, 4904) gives 1.15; 14.02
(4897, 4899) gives 1.17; 14.84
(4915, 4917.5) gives 1.16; 14.58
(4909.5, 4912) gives 1.14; 13.88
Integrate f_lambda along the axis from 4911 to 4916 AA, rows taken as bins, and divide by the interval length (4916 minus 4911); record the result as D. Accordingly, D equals 14.3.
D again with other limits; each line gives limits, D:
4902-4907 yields 14.5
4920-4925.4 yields 13.7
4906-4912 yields 14.3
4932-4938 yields 13.9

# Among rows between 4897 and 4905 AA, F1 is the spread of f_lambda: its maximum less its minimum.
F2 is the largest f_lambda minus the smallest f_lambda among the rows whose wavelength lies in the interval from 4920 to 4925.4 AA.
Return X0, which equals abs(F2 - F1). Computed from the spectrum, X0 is 0.13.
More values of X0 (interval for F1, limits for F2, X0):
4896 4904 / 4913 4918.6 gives 0.14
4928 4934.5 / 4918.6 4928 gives 0.46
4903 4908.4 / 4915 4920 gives 0.39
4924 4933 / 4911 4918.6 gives 0.25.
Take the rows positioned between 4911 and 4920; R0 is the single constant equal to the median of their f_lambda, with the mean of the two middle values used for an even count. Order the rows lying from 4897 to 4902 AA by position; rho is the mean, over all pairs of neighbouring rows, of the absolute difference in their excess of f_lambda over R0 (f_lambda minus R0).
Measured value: 0.24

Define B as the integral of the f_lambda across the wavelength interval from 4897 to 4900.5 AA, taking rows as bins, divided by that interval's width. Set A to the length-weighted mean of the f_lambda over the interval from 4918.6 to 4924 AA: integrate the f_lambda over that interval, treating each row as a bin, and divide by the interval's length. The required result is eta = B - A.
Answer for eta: 1.2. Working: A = 13.5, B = 14.7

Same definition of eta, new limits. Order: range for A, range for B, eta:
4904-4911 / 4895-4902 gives 0.3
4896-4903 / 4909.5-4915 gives -0.4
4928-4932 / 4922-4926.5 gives -0.3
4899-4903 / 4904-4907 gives 0.5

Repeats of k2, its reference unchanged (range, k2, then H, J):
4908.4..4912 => 1.87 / 0.8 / 0.34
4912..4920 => 1.06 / 0.1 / 0.90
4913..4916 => 2.49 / -1.1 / -0.22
